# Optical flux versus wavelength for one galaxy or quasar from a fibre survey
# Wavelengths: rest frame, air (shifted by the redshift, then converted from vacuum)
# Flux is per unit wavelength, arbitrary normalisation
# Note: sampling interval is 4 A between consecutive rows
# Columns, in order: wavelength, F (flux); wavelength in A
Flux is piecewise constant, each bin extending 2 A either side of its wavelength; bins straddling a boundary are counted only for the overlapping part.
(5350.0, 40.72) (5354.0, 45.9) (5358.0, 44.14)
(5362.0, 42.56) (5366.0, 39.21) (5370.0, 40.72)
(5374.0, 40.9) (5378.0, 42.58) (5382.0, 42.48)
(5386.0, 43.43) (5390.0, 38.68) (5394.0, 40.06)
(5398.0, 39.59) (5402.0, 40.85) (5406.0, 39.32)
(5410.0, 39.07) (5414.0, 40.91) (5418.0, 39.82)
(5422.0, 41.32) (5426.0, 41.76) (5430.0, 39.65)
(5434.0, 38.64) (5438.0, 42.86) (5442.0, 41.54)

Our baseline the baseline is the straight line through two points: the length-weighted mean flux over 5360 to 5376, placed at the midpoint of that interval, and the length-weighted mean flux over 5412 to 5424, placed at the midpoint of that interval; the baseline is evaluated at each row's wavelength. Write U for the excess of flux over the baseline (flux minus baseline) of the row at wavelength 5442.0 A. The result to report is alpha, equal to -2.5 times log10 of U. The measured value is 0.1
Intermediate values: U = 0.9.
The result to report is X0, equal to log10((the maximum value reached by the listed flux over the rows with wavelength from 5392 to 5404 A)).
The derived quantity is 1.611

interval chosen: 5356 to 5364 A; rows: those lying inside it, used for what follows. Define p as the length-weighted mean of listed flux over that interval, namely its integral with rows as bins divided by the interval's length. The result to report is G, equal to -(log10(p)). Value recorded -1.64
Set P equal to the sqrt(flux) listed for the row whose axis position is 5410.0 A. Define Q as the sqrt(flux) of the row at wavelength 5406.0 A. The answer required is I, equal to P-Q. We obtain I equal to -0.02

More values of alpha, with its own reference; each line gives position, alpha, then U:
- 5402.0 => 2.4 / 0.1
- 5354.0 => -1.7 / 5.0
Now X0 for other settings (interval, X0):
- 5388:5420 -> 1.612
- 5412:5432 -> 1.621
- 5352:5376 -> 1.662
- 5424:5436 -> 1.621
